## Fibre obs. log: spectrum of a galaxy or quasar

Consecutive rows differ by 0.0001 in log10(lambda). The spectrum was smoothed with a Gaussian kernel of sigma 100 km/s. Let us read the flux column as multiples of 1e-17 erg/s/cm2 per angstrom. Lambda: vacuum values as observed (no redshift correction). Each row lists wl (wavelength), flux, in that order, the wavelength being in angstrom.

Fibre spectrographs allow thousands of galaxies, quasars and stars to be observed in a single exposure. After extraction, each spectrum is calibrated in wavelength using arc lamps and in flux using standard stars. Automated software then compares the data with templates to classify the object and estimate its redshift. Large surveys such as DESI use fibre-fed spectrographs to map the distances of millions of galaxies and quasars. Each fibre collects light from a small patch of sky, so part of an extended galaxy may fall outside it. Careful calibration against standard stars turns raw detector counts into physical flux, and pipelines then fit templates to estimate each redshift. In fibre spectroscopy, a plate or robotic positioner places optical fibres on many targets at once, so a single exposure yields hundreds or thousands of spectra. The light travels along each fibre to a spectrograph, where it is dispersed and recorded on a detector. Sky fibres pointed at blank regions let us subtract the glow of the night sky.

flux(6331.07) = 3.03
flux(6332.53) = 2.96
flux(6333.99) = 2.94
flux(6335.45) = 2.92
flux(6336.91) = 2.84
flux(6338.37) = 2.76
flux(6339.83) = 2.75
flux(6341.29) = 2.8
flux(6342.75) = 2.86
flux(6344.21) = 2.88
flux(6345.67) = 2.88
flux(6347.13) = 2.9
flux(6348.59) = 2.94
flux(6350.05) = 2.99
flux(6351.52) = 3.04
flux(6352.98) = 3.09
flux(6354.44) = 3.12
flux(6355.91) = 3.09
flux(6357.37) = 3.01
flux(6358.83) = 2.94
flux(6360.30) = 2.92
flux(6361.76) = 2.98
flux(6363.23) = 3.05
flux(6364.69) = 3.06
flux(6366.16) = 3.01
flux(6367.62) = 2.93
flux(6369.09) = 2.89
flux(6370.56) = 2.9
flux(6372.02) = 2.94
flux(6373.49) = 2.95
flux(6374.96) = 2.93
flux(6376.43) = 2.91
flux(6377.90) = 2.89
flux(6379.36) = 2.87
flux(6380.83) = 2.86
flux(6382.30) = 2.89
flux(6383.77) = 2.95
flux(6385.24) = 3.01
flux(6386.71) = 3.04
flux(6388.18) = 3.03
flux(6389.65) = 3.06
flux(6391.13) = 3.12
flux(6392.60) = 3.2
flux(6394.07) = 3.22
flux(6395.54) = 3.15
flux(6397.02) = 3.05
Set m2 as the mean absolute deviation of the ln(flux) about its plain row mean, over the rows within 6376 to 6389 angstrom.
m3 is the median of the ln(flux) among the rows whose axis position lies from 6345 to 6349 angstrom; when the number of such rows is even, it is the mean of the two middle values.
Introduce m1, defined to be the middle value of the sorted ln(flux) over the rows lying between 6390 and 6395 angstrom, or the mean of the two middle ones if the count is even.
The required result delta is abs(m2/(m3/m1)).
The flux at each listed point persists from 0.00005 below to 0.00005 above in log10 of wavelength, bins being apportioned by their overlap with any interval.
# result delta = 0.023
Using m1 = 1.16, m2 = 0.021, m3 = 1.06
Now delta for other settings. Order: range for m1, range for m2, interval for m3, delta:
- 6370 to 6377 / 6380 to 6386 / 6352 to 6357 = 0.017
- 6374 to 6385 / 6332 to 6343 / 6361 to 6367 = 0.022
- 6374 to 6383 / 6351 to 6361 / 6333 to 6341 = 0.021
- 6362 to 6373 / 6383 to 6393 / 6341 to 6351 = 0.019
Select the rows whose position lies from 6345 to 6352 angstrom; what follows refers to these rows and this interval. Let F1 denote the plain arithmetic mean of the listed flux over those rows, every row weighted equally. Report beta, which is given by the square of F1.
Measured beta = 8.70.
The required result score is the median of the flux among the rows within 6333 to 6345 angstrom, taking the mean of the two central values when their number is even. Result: 2.85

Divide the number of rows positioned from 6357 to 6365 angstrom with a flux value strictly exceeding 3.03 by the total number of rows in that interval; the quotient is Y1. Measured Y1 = 0.33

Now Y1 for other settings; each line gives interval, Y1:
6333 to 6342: 0.00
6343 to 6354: 0.29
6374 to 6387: 0.11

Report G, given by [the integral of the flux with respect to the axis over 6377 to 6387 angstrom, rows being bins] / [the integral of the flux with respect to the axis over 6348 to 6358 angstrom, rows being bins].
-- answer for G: 1.0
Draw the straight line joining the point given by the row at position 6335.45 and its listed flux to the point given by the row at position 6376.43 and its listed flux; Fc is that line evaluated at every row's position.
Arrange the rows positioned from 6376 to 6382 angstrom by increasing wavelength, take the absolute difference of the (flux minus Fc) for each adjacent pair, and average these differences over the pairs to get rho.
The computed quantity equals 0.016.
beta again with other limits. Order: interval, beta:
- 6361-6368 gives 9.04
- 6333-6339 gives 8.21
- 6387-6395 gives 9.77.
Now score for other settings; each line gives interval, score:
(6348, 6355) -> 3.04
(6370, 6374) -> 2.94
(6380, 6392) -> 3.02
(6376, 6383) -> 2.89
